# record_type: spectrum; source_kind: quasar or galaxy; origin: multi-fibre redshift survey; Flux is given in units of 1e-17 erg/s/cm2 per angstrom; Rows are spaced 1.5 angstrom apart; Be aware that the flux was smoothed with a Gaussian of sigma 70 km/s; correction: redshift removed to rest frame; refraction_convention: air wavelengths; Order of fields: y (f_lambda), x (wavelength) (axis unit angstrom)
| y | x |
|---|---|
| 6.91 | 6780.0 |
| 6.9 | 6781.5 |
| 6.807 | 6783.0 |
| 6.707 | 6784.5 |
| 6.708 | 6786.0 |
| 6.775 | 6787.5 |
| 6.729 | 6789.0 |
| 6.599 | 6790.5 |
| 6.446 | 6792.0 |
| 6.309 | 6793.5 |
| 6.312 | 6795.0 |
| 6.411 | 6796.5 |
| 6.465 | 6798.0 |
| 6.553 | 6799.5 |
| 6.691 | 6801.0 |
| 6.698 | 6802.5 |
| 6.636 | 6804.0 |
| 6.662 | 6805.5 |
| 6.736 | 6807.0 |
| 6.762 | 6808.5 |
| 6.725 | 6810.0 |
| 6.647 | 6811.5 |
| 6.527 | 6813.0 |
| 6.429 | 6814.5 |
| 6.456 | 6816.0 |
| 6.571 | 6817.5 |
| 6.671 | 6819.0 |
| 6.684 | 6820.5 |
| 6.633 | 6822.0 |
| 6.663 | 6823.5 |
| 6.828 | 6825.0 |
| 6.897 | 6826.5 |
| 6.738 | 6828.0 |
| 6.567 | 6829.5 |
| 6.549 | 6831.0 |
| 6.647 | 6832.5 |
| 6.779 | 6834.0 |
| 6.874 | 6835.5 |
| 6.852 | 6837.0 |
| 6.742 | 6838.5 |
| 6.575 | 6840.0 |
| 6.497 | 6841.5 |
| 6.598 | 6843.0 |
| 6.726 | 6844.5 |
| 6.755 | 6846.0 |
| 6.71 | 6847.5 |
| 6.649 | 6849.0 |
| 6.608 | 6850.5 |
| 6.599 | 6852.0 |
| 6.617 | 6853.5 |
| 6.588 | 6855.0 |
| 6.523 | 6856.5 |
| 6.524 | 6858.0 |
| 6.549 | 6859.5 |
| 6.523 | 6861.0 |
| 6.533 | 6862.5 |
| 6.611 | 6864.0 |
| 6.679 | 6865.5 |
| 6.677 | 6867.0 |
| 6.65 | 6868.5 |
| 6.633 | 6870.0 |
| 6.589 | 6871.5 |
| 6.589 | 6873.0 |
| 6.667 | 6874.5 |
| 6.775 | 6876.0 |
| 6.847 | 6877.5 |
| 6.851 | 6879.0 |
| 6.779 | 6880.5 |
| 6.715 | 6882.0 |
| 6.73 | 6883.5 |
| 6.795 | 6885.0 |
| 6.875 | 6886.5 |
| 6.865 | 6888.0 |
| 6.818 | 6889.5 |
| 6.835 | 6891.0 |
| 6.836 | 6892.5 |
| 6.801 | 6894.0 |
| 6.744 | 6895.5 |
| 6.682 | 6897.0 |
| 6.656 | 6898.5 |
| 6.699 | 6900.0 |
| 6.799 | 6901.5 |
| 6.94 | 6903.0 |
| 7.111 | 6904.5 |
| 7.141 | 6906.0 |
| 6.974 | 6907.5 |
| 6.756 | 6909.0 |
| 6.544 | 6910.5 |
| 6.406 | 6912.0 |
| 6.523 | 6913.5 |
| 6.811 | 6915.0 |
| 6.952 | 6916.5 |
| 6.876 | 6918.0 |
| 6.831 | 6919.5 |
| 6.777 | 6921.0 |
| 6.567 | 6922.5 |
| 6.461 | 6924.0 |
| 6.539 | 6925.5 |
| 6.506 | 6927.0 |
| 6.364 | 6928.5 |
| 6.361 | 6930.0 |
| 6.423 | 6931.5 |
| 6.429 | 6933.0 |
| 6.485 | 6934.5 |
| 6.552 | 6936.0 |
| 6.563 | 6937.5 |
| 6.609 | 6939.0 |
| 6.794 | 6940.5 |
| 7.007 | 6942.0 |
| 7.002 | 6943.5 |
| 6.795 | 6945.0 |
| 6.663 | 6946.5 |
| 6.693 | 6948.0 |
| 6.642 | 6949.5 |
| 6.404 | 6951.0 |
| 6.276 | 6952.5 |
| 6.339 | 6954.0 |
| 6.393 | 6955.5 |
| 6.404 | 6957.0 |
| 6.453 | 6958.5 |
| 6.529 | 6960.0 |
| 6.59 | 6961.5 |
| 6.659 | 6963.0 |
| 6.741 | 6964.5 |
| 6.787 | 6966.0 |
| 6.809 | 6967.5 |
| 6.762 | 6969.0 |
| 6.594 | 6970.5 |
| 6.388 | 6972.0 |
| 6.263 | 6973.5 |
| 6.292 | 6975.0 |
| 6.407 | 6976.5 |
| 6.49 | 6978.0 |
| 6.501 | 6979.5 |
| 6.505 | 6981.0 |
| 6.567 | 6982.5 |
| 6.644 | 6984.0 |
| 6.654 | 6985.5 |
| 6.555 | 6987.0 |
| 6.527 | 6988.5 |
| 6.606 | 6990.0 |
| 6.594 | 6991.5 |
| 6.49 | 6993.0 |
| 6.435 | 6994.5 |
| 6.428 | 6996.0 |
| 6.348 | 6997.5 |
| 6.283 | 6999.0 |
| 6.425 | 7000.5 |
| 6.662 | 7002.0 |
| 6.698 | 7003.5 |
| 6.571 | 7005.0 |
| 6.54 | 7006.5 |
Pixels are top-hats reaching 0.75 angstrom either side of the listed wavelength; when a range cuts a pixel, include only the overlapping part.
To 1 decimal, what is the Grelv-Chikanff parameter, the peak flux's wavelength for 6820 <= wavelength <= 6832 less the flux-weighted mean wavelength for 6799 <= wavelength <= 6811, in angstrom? 21.7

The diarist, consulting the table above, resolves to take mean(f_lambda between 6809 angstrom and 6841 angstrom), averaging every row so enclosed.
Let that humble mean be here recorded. 6.67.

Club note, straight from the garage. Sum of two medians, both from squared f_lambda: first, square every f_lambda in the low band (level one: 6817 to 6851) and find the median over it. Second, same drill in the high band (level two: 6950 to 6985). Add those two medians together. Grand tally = 86.8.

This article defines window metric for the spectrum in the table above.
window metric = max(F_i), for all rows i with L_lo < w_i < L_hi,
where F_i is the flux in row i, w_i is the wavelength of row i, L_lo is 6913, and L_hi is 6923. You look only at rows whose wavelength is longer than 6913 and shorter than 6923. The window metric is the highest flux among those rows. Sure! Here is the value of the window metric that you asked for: 6.952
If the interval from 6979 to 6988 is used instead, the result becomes 6.654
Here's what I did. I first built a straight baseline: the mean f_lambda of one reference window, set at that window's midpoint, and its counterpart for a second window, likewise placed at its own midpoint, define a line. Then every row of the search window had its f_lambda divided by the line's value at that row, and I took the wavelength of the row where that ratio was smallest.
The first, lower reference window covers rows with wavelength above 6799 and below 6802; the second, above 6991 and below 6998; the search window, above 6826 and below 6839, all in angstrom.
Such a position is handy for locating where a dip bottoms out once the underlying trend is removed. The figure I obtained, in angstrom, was 6831.0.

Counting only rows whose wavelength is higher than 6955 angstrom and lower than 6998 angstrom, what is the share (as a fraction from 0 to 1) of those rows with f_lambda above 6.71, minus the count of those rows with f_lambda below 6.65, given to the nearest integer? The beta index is -23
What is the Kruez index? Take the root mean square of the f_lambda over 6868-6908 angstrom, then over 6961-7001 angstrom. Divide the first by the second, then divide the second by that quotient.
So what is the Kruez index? 6.28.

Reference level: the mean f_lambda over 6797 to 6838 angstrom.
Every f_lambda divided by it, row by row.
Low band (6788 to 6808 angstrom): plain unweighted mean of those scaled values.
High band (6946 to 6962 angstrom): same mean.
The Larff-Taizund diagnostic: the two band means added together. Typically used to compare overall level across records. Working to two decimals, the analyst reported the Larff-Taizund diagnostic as 1.96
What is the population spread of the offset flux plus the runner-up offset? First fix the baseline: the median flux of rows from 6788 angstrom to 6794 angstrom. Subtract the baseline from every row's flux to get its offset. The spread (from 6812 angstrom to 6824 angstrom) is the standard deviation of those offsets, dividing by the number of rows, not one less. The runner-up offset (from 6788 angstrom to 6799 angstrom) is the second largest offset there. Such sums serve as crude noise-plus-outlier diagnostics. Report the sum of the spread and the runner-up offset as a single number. 0.17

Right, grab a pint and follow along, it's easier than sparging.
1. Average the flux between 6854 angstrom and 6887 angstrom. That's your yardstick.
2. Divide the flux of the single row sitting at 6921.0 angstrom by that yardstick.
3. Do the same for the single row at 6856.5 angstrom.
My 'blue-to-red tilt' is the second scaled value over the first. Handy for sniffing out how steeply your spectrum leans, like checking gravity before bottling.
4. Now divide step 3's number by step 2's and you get 0.96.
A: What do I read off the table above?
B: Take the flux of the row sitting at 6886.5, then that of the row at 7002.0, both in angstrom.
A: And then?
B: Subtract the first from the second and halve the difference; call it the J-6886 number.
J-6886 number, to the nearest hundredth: -0.11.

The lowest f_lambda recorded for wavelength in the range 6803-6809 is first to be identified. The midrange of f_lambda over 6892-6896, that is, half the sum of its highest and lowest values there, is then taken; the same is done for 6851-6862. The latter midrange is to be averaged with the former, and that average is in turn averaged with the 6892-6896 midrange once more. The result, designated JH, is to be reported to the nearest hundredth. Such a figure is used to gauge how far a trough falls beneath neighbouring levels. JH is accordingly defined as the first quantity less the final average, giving -0.10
